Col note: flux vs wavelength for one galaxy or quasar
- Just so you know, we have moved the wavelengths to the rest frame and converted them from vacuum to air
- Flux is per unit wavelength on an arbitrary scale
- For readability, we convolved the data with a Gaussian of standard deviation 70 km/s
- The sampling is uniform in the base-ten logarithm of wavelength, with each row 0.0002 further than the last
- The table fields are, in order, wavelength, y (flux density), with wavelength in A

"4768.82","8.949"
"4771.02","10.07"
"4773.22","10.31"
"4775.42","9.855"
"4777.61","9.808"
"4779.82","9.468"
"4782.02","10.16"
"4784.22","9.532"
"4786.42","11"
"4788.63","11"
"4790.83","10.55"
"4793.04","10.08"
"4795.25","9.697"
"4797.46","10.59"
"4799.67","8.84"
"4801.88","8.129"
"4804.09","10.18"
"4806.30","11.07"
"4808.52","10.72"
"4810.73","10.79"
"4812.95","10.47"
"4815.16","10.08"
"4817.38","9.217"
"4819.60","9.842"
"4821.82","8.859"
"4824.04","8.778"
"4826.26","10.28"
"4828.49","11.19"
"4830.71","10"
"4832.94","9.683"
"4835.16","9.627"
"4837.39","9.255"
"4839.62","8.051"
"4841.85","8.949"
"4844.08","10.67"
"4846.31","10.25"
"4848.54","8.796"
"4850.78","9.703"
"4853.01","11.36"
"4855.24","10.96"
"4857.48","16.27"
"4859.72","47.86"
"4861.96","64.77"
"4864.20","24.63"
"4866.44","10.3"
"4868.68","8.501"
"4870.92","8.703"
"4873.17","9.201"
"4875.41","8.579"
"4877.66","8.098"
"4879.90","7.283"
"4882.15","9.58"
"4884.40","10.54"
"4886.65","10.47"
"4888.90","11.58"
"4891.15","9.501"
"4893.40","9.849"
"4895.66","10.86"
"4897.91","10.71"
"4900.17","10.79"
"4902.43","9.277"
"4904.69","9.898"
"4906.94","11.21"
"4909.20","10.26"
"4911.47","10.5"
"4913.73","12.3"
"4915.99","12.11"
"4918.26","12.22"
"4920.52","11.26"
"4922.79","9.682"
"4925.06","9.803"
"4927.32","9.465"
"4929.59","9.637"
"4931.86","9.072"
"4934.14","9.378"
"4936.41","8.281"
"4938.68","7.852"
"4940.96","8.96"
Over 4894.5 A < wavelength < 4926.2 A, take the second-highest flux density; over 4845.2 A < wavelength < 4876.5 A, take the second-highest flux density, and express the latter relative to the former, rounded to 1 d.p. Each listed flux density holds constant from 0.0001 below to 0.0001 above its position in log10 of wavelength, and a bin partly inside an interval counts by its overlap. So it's 3.9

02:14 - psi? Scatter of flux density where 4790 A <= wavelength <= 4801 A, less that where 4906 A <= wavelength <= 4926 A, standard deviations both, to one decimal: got -0.3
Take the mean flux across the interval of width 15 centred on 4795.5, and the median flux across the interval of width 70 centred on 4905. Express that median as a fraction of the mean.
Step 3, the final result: 1.00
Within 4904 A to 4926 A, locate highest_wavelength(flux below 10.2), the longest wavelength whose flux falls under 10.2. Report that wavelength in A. 4925.06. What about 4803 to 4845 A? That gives 4841.85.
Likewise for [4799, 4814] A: 4804.09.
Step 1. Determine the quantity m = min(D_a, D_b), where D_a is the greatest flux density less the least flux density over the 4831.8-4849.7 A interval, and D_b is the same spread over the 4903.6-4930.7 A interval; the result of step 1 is 2.6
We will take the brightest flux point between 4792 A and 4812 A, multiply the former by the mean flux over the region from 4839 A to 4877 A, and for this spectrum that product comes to 181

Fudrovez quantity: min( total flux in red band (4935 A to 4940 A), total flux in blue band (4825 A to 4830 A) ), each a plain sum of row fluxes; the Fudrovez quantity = 16.1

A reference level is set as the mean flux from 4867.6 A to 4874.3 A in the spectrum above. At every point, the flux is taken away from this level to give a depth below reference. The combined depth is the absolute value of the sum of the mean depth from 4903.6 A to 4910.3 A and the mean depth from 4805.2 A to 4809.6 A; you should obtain 3.7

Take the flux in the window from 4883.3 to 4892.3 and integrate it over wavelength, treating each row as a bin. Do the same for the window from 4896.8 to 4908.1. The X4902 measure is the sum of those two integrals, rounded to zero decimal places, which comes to 212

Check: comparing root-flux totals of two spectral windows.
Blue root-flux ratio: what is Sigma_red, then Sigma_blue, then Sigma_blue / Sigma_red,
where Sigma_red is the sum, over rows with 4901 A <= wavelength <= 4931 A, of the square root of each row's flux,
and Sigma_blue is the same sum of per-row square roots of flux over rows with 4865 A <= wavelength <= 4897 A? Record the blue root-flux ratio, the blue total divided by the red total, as 1.0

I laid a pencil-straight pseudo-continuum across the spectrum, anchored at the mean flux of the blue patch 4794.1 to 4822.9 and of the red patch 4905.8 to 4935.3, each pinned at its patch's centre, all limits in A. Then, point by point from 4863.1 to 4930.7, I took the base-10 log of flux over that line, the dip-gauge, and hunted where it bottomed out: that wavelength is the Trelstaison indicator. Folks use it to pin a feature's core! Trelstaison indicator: 4879.90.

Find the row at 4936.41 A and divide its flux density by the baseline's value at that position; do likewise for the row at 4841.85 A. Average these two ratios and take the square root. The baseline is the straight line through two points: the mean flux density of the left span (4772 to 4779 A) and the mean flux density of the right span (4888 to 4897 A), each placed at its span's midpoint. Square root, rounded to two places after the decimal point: 0.91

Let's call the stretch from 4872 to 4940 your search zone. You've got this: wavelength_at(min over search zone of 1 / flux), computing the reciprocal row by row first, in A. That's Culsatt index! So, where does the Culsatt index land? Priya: 4913.73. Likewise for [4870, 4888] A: 4884.40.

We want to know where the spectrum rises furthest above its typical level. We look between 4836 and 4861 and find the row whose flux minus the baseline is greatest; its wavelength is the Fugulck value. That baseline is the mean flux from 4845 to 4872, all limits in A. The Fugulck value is 4859.72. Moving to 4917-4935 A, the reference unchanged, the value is 4918.26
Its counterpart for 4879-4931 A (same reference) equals 4913.73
